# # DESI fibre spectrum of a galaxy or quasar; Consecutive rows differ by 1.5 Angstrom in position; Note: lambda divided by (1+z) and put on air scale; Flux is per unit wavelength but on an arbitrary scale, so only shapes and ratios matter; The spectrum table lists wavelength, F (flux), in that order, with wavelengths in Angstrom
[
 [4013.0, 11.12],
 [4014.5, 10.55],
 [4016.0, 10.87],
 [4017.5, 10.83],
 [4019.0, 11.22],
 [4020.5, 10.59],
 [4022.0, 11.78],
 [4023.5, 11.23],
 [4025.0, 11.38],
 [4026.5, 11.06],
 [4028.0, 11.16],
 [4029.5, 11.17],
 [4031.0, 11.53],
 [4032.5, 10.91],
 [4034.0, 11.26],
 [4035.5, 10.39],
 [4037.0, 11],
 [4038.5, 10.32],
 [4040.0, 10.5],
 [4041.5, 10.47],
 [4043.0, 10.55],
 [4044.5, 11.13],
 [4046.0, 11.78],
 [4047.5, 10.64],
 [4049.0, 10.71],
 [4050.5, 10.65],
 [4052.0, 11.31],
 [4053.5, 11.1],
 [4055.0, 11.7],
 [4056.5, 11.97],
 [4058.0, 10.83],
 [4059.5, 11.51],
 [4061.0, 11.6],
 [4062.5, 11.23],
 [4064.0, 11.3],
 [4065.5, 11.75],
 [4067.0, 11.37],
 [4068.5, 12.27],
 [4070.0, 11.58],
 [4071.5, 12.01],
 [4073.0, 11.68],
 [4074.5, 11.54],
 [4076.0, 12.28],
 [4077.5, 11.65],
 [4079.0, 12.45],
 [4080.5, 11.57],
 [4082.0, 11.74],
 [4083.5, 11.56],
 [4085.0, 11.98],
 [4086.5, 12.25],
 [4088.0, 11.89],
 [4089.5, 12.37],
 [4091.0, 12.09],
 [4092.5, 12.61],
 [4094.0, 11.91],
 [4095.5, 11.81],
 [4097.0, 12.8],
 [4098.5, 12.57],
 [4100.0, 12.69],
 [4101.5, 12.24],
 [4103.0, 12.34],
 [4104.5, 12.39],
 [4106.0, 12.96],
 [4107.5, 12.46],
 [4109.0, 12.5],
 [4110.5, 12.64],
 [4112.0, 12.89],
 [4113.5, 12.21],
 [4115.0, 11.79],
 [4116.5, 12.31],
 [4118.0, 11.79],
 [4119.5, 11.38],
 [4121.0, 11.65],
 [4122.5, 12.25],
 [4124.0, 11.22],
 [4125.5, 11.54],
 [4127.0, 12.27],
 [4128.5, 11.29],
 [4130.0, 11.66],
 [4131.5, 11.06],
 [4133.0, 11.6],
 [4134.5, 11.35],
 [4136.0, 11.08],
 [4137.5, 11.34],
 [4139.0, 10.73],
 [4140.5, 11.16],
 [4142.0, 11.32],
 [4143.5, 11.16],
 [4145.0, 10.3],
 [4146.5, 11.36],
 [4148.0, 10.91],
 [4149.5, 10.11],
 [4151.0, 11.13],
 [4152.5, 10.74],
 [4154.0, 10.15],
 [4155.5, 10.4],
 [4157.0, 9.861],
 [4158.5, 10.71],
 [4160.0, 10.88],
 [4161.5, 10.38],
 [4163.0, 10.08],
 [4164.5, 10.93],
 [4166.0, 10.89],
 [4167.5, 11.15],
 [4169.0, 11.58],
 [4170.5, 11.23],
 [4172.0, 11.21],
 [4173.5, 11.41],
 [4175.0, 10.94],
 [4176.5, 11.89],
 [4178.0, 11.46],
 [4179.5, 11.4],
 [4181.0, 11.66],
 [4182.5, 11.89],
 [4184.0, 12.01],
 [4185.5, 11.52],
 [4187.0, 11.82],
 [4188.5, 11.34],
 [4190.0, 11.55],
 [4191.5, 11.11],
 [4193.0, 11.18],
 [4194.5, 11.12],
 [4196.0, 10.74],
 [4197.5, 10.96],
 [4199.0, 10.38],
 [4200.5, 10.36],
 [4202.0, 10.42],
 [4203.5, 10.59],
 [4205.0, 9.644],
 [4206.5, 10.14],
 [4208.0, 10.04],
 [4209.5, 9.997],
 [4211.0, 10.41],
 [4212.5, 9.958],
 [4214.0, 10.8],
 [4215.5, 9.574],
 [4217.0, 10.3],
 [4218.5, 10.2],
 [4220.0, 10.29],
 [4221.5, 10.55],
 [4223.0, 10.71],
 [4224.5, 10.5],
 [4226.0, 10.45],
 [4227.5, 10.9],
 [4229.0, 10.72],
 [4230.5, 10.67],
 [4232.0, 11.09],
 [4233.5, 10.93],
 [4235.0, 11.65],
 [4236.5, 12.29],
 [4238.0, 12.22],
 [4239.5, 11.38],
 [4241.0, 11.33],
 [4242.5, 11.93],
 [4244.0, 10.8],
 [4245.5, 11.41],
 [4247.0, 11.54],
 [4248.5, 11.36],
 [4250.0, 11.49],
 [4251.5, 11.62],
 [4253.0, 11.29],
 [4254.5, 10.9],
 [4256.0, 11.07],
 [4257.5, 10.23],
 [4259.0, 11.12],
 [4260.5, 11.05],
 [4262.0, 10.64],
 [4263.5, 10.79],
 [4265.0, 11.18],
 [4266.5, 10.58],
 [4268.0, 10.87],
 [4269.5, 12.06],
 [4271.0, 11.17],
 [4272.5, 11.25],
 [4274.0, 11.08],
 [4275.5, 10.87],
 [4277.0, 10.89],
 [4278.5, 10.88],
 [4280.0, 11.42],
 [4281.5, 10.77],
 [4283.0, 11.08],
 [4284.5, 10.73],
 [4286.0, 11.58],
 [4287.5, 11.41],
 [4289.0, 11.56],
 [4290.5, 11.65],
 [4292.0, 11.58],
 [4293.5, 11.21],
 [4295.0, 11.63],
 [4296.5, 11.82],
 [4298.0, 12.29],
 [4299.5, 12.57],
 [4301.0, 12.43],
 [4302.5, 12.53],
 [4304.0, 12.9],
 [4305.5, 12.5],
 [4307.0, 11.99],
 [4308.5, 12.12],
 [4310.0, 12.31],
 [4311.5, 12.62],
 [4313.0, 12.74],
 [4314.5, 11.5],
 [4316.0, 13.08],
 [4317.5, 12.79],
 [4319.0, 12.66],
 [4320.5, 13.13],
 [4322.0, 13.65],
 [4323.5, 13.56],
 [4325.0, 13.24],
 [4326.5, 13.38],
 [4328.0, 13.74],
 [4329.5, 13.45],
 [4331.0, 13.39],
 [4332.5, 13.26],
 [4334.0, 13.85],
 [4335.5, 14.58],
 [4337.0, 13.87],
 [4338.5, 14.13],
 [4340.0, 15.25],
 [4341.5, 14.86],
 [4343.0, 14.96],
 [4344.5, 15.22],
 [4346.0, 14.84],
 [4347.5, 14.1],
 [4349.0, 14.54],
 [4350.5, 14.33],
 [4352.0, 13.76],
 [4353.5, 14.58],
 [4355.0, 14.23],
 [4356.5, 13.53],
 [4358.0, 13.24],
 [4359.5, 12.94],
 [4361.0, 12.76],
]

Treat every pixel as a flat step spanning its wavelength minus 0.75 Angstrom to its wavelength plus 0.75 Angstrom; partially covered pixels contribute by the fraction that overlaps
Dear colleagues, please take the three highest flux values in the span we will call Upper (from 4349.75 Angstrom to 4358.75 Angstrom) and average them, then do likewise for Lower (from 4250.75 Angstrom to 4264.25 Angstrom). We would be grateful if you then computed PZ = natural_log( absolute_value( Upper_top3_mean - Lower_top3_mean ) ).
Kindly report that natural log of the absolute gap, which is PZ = 1.1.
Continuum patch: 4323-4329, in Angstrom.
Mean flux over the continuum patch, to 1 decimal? 13.5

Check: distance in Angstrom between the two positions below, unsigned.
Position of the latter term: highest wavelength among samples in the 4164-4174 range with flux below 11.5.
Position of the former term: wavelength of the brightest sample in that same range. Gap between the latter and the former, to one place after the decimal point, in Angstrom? 4.5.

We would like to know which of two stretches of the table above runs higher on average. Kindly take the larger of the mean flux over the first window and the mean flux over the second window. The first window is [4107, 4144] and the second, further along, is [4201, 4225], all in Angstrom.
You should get 11.7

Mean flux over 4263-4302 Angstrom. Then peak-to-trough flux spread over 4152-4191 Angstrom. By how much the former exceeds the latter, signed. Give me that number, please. 9.2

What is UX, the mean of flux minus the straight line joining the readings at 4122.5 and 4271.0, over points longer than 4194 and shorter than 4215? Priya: -1.3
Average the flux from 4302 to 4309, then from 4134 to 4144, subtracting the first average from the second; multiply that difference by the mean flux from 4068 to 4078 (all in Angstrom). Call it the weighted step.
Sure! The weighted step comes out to -15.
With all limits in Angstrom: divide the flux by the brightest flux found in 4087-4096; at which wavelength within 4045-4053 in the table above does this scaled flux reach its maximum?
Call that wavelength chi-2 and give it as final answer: 4046.0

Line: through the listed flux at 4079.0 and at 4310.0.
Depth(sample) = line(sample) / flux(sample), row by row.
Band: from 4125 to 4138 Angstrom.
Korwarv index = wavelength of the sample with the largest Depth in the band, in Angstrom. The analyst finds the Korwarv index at 4131.5 Angstrom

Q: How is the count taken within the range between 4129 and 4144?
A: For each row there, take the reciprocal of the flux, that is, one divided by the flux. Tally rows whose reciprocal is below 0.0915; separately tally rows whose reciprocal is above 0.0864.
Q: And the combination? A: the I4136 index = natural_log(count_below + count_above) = 2.83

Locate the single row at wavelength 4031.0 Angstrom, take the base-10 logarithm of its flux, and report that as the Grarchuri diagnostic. 1.06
